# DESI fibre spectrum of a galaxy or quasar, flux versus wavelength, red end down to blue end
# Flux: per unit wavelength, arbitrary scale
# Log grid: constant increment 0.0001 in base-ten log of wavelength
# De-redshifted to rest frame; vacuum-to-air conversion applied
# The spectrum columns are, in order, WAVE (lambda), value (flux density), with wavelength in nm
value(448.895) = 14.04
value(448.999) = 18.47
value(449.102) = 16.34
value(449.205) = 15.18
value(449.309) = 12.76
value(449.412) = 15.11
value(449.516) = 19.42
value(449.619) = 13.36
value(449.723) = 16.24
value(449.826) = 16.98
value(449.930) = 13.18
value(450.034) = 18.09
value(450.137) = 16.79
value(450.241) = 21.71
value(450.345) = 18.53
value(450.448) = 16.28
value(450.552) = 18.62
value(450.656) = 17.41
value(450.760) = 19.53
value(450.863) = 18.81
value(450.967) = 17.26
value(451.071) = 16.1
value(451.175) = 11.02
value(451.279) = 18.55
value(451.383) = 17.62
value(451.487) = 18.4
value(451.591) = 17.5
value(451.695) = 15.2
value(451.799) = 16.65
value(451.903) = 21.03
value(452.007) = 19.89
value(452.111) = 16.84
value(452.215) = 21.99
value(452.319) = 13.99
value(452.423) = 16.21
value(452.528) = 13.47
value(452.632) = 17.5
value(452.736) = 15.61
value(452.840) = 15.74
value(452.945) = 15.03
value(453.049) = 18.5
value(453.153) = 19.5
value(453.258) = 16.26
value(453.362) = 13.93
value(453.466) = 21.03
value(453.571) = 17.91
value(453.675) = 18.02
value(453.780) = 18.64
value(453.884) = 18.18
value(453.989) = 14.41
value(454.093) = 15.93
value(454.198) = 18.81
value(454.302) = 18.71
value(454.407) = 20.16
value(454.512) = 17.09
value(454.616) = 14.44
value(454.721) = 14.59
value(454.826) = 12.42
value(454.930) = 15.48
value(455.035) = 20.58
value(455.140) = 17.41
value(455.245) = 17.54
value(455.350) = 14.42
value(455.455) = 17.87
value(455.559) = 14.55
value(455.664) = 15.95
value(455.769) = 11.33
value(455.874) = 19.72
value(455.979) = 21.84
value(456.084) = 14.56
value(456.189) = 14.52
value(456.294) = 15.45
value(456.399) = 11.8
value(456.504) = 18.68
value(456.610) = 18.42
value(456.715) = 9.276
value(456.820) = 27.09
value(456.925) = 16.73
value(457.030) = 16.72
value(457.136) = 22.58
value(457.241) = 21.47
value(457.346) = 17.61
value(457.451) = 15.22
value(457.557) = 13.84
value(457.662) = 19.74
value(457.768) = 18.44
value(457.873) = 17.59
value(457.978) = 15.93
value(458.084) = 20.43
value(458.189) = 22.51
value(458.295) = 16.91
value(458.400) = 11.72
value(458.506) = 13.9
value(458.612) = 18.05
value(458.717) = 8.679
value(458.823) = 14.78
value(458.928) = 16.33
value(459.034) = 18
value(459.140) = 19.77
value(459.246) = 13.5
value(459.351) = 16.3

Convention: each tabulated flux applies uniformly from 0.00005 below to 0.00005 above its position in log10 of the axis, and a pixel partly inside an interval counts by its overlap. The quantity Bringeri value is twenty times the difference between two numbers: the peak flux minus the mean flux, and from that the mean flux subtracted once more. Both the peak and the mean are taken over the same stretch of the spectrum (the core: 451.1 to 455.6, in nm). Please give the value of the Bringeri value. -238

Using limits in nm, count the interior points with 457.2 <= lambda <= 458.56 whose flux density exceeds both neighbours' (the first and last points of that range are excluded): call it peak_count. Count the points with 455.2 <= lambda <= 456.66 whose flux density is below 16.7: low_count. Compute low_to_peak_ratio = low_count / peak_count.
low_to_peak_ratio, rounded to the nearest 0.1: 4.0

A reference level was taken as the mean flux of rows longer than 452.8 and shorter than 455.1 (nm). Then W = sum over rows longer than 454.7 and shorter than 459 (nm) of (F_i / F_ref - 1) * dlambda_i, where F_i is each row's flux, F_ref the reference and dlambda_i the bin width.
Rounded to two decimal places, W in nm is -0.10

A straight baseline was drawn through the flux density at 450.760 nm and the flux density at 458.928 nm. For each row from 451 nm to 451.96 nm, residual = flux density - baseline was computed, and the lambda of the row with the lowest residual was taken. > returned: 451.175 nm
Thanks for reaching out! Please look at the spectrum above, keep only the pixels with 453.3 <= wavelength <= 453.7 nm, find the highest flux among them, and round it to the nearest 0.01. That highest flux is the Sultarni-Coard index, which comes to 21.03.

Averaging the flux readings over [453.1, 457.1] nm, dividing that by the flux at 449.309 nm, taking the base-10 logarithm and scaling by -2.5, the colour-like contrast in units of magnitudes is -0.30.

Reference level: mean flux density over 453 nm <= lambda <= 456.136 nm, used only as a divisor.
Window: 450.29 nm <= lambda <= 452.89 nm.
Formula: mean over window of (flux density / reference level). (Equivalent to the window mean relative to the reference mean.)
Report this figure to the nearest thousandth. 1.012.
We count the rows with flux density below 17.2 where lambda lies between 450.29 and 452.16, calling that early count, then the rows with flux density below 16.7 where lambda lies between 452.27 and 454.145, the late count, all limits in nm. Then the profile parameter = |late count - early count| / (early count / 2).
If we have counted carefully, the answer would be 1.3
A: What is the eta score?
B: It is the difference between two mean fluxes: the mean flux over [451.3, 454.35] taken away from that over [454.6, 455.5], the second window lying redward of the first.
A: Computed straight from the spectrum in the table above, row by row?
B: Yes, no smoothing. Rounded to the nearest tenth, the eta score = -1.2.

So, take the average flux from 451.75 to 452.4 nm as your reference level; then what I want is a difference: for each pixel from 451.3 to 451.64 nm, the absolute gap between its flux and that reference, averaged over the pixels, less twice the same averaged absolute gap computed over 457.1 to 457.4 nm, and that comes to -4.8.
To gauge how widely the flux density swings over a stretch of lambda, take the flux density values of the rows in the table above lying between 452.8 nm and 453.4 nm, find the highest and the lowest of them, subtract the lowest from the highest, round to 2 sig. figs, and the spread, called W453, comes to 5.6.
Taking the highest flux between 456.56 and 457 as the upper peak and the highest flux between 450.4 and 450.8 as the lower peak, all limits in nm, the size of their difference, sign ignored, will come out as 7.6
